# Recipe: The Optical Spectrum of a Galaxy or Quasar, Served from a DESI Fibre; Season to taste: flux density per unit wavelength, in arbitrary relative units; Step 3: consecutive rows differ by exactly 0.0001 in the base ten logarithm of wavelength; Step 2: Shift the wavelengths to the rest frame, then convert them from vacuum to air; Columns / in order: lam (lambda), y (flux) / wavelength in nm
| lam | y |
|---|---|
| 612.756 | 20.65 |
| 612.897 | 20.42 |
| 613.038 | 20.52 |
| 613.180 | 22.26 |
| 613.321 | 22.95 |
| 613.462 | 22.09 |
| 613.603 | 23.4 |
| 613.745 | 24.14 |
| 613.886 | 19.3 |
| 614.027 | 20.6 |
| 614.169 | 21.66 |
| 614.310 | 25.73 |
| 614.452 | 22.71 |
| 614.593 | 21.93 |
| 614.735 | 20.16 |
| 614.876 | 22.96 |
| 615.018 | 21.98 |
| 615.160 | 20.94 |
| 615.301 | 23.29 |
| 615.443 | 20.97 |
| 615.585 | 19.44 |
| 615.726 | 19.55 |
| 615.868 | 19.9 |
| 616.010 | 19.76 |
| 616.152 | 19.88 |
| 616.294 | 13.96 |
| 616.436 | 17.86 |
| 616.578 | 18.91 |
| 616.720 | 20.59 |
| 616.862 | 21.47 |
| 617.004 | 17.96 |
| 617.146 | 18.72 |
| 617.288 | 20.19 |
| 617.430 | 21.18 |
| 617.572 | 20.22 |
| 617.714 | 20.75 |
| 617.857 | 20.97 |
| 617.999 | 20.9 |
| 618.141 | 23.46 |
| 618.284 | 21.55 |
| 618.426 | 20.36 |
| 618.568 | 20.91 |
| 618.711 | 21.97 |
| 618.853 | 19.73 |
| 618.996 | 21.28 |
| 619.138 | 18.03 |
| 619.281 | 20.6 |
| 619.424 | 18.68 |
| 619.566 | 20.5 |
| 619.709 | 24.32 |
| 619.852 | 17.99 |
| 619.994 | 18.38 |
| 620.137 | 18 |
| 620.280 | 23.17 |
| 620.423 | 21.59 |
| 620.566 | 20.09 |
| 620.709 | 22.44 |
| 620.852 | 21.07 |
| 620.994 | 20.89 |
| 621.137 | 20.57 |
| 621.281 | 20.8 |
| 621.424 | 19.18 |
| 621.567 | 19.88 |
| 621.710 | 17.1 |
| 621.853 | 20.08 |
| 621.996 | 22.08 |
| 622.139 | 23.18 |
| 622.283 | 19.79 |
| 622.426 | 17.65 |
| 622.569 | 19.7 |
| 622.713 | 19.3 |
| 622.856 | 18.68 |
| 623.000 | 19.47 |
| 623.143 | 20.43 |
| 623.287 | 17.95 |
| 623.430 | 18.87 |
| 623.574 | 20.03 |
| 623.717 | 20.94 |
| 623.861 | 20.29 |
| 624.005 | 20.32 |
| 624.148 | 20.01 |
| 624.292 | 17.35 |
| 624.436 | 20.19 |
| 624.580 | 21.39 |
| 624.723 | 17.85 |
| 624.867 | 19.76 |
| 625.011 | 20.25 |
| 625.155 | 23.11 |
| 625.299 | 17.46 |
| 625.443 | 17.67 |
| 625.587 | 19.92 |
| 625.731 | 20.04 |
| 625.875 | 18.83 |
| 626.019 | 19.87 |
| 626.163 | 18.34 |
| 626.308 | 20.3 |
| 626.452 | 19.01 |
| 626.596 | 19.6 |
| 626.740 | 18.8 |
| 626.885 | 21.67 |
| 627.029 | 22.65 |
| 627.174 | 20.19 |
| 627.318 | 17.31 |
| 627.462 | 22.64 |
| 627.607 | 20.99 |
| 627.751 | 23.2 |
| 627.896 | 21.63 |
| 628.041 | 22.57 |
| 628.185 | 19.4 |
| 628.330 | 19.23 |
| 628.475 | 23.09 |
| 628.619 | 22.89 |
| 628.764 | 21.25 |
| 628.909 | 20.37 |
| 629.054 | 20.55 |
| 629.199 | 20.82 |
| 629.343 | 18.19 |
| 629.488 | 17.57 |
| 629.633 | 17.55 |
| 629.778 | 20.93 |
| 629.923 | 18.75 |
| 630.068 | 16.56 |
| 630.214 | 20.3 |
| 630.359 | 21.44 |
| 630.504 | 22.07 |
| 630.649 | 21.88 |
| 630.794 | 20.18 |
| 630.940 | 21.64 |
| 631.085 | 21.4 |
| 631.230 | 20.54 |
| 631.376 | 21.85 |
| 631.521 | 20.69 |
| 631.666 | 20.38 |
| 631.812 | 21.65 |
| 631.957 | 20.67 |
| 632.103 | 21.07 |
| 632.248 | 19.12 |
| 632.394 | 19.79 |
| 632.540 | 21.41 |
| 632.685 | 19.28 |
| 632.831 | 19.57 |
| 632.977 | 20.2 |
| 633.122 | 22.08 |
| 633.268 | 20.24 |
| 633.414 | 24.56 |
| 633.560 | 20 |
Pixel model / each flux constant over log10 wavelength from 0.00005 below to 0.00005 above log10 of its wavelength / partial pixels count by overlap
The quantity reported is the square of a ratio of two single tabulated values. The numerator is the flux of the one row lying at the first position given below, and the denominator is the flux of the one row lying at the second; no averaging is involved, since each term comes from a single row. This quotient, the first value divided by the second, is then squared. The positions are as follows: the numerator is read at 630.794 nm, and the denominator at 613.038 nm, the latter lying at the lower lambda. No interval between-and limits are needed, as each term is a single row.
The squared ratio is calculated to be 0.97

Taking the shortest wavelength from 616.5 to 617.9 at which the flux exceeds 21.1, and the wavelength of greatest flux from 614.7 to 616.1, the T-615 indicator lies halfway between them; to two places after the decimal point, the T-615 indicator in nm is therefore 616.08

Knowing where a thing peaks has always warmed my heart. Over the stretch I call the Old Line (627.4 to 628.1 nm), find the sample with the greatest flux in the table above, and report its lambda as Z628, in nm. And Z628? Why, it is 627.751 nm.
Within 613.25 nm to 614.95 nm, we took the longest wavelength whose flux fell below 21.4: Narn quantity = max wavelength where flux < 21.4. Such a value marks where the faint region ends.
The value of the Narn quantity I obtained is 614.735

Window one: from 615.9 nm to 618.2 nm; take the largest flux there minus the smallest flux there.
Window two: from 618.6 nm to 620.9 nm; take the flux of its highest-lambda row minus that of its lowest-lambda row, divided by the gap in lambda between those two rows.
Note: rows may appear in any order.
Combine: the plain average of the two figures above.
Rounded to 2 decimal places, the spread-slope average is 4.54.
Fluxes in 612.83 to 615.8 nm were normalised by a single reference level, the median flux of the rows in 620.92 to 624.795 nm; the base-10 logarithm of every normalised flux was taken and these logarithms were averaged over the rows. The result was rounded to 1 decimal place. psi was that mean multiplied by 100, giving 3.5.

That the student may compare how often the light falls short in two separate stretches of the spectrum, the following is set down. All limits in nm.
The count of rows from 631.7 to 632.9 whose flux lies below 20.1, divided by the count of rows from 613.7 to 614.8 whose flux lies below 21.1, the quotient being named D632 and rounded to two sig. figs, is 1.3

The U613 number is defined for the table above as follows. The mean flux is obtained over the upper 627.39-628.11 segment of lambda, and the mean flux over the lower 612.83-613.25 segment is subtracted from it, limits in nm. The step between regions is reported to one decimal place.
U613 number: 1.1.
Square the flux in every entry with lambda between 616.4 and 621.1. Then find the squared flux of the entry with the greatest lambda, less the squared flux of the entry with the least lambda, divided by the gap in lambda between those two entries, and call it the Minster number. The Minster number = 26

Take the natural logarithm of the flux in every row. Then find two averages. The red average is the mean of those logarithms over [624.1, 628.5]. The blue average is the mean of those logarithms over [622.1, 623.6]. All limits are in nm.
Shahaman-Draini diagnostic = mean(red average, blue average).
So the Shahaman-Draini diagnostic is 2.98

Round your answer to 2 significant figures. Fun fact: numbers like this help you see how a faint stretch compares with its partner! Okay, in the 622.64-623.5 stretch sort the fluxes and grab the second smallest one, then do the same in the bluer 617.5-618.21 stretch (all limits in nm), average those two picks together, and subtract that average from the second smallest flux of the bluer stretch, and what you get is 1.0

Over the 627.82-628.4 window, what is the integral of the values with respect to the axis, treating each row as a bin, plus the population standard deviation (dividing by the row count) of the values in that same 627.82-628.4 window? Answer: 13.4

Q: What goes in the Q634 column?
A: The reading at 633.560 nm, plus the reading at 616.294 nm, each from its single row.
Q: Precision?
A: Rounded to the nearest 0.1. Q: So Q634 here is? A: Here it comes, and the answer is 34.0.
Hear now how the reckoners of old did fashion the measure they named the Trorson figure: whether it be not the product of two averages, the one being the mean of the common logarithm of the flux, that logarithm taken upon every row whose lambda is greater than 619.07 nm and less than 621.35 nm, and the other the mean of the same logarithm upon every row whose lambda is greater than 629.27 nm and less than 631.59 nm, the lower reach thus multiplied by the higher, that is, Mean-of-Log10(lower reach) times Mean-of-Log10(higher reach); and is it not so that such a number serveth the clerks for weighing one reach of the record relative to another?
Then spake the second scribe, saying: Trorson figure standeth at 1.70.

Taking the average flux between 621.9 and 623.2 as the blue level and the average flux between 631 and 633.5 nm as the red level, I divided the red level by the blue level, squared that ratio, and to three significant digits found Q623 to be 1.08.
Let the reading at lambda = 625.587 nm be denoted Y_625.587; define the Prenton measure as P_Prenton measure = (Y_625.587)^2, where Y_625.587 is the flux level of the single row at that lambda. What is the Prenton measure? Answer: 397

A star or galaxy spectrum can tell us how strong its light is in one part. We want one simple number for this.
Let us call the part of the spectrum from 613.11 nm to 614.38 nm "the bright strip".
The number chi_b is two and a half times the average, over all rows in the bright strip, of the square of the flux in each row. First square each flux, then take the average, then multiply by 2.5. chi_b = 1269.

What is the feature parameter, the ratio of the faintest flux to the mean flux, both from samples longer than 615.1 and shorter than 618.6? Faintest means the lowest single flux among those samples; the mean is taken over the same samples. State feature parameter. 0.69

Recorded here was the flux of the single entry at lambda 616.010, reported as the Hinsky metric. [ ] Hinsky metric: 19.76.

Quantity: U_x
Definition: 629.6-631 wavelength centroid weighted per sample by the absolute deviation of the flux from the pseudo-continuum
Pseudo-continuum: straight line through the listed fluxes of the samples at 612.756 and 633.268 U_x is 630.18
